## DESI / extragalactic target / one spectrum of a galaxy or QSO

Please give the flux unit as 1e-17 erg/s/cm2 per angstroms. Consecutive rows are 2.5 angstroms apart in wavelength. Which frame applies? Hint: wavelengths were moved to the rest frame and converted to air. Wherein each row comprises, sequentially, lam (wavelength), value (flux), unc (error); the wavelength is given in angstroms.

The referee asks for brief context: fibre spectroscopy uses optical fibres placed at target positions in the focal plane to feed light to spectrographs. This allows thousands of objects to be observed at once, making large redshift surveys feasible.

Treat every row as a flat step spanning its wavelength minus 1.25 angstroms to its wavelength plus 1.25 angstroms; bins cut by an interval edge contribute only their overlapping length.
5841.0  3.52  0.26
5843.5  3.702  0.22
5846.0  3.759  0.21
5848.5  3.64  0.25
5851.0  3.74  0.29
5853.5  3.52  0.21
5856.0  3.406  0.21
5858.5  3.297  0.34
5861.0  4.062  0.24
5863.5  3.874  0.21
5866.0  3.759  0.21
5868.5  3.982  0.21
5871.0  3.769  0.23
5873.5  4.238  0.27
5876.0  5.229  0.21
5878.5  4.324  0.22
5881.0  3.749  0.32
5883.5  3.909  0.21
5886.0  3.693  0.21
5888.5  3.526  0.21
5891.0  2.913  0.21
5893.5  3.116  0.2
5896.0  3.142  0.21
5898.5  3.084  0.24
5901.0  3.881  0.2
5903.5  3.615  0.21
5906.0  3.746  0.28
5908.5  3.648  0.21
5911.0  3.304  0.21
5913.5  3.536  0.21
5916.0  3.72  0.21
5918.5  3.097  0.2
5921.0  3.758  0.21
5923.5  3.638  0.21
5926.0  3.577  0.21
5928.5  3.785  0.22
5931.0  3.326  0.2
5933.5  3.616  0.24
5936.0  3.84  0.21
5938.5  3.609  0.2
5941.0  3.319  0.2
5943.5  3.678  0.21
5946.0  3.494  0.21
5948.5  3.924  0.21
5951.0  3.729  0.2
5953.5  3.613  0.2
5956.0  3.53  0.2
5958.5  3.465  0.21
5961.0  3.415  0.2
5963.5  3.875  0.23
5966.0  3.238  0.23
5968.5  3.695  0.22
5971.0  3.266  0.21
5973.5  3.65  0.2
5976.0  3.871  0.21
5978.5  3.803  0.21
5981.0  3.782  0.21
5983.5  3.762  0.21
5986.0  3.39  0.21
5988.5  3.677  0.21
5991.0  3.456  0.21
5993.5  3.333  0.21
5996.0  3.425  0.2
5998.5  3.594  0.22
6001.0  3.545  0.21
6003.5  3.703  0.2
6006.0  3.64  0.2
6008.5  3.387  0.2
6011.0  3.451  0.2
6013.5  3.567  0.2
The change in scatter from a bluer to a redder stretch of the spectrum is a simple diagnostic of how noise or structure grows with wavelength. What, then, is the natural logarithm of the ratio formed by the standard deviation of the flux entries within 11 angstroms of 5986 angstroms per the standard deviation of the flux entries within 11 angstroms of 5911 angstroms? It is -0.17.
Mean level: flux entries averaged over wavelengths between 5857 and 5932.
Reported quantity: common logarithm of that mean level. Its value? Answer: 0.565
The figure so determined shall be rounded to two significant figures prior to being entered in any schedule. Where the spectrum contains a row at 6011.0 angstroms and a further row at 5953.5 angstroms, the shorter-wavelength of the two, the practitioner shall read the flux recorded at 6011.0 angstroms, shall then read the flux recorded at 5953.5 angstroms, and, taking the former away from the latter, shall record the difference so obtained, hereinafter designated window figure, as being 0.16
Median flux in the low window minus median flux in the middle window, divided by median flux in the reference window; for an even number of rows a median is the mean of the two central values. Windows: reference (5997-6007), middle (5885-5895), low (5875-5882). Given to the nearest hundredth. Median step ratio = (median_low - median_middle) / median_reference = 0.28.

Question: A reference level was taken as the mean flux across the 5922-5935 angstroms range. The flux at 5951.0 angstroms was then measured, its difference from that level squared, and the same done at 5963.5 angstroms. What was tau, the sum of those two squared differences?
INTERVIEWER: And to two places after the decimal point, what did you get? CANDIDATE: 0.10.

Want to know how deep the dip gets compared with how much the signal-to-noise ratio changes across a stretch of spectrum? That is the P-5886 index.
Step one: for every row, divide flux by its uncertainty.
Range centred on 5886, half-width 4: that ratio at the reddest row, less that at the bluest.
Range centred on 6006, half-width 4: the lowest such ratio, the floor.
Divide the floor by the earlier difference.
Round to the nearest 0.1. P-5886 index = -9.3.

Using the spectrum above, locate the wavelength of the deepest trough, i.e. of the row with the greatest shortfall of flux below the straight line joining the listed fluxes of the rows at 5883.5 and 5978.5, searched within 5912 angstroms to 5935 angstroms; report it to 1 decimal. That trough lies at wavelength 5918.5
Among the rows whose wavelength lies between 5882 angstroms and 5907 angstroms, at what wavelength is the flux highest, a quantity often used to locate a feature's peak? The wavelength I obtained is 5883.5 angstroms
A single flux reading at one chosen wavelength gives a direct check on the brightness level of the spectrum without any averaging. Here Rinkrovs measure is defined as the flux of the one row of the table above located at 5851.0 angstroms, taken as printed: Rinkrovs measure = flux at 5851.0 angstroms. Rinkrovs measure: 3.74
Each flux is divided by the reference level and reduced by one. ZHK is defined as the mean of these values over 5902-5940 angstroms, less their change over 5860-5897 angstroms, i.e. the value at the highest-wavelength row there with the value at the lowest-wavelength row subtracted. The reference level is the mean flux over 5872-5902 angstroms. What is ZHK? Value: 0.21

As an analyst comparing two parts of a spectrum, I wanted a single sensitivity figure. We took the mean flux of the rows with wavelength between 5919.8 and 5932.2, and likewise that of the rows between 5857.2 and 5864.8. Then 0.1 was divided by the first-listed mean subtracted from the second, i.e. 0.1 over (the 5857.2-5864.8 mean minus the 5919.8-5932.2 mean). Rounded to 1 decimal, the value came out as 0.8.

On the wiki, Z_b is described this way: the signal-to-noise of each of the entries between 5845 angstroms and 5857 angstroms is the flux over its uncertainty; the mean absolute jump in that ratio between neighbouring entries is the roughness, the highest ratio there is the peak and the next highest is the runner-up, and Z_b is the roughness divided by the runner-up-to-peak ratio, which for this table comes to 2.5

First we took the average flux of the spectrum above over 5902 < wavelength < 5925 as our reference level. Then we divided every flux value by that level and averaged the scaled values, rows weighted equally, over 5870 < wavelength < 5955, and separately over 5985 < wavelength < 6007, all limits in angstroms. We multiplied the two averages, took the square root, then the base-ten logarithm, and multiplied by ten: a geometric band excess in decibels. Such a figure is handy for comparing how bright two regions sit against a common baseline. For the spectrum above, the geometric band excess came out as 0.03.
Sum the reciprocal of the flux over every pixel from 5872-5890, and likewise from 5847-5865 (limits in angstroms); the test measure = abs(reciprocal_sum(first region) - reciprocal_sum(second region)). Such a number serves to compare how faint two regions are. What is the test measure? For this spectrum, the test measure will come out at 0.19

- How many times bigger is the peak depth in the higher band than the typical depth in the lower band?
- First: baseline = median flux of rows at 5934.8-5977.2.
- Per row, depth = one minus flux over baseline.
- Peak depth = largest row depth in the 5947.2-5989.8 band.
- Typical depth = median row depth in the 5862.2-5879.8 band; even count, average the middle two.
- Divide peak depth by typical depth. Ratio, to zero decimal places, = -1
